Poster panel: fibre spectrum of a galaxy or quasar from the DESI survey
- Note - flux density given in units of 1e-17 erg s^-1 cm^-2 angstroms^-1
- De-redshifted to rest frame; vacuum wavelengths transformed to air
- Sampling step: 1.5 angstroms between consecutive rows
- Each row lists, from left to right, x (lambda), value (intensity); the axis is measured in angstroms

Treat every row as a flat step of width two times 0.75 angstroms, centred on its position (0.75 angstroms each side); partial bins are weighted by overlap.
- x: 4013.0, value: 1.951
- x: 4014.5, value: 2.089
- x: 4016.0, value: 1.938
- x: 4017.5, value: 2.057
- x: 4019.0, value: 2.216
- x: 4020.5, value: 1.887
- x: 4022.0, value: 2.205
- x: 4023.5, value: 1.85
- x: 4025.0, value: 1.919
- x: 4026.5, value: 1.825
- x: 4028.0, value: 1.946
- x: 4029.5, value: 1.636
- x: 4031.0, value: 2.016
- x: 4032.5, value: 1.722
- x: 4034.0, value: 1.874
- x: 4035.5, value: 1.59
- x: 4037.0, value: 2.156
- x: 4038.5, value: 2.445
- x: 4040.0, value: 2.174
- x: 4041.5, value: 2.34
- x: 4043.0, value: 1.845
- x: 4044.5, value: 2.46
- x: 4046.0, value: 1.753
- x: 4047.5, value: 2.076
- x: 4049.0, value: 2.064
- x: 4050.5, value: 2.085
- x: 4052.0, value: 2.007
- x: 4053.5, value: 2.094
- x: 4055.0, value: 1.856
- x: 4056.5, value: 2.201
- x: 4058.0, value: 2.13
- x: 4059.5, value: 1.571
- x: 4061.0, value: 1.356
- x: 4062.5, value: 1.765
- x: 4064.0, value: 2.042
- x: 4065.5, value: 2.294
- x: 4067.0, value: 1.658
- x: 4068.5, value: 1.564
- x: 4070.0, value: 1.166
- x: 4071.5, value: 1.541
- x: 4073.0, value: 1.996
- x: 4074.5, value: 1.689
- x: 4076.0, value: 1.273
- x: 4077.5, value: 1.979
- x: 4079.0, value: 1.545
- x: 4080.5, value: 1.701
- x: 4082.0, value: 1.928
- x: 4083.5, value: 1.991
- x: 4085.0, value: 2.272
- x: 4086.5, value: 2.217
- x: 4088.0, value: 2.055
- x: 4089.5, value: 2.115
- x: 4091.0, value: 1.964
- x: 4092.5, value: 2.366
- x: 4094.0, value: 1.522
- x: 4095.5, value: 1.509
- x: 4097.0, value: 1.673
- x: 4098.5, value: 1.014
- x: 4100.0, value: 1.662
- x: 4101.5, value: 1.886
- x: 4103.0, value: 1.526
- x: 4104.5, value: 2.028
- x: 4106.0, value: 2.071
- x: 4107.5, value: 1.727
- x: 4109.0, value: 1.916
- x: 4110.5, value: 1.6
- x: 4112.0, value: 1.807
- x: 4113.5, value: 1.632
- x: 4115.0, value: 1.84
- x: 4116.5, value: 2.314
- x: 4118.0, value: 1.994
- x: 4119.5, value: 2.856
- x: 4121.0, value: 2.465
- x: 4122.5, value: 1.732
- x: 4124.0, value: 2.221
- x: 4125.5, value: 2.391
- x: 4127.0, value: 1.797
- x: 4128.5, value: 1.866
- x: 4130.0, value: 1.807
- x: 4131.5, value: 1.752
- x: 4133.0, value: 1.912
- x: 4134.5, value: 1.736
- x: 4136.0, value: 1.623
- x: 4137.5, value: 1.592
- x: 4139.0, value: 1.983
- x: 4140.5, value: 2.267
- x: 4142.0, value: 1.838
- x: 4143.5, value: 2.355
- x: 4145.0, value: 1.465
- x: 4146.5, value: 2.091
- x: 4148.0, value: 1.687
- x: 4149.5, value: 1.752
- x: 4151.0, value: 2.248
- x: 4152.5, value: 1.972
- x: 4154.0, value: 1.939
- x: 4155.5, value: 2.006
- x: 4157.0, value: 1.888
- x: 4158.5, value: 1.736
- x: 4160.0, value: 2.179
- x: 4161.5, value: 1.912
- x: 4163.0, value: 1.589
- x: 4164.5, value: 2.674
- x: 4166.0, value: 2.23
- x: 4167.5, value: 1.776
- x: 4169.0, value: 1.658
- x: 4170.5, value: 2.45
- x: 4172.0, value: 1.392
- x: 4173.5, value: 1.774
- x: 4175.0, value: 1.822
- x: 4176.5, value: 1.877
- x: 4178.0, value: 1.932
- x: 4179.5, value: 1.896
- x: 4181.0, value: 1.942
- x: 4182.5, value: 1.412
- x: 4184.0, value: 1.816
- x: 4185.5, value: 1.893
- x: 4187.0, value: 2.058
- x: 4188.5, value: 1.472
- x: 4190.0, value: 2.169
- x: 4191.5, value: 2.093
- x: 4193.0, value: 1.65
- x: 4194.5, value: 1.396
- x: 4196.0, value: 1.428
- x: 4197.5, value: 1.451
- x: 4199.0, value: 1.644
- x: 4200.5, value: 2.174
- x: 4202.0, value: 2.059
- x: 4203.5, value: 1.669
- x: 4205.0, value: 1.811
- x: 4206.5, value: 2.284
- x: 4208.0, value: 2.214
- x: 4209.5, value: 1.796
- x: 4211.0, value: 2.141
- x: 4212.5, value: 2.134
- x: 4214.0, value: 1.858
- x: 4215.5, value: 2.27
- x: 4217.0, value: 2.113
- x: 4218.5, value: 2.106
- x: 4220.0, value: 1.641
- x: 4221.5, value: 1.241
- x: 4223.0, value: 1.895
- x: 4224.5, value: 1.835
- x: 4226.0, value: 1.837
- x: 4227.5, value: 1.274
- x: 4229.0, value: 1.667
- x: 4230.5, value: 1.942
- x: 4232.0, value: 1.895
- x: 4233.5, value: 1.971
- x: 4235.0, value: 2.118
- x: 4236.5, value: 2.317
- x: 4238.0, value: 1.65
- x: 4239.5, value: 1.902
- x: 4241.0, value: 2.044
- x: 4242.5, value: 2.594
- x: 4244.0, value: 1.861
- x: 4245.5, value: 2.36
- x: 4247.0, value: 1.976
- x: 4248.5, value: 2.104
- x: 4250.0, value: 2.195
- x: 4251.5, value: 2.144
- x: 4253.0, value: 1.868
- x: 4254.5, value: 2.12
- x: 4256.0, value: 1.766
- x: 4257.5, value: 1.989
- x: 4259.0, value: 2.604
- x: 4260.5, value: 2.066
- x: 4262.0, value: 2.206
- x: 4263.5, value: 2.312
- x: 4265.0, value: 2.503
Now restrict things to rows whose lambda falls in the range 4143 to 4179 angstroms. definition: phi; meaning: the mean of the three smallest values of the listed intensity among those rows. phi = 1.48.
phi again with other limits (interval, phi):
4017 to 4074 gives 1.35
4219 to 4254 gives 1.39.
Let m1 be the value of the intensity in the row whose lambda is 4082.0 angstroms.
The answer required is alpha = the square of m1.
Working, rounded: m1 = 1.928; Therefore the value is 3.7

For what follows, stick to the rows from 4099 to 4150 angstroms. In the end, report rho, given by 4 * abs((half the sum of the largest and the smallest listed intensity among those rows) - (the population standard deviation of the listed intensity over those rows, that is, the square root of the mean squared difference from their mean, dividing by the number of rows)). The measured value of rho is 7.4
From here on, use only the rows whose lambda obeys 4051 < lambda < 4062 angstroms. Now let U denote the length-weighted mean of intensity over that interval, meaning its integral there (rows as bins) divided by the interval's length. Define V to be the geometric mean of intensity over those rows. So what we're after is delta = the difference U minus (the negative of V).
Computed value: 3.75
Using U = 1.89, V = 1.86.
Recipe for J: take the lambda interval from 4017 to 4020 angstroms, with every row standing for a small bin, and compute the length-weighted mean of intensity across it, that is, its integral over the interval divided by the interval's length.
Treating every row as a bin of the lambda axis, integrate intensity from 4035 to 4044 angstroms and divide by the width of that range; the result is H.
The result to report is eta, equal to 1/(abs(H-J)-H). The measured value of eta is -0.47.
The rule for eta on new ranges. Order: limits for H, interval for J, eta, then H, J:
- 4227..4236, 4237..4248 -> -0.62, 1.84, 2.06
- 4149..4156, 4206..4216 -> -0.53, 1.99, 2.09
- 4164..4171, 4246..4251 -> -0.47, 2.13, 2.11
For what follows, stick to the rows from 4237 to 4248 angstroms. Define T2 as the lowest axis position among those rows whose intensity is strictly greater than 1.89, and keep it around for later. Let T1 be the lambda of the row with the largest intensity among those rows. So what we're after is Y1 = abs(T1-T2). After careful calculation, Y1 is 3.0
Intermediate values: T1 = 4242.5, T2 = 4239.5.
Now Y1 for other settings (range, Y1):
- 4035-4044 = 1.5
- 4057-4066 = 7.5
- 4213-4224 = 0.0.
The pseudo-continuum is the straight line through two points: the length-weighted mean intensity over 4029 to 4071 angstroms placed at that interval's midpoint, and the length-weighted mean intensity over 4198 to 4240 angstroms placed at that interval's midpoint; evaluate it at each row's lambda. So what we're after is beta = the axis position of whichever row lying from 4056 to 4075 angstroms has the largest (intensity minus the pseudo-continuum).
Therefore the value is 4065.5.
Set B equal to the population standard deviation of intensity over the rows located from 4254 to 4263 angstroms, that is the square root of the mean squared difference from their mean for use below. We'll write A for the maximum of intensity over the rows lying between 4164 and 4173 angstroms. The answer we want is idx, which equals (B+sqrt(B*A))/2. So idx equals 0.54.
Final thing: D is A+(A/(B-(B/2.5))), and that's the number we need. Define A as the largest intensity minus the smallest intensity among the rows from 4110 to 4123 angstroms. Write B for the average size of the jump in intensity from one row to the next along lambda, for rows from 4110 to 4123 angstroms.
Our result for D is 6.2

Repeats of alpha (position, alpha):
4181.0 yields 3.8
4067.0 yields 2.7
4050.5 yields 4.3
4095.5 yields 2.3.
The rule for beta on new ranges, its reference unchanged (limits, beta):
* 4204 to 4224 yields 4206.5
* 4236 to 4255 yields 4242.5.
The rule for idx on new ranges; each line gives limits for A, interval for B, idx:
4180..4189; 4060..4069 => 0.55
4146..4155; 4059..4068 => 0.57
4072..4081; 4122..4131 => 0.47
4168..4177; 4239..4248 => 0.54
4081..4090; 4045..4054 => 0.32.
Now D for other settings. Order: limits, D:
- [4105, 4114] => 3.7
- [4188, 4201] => 5.4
